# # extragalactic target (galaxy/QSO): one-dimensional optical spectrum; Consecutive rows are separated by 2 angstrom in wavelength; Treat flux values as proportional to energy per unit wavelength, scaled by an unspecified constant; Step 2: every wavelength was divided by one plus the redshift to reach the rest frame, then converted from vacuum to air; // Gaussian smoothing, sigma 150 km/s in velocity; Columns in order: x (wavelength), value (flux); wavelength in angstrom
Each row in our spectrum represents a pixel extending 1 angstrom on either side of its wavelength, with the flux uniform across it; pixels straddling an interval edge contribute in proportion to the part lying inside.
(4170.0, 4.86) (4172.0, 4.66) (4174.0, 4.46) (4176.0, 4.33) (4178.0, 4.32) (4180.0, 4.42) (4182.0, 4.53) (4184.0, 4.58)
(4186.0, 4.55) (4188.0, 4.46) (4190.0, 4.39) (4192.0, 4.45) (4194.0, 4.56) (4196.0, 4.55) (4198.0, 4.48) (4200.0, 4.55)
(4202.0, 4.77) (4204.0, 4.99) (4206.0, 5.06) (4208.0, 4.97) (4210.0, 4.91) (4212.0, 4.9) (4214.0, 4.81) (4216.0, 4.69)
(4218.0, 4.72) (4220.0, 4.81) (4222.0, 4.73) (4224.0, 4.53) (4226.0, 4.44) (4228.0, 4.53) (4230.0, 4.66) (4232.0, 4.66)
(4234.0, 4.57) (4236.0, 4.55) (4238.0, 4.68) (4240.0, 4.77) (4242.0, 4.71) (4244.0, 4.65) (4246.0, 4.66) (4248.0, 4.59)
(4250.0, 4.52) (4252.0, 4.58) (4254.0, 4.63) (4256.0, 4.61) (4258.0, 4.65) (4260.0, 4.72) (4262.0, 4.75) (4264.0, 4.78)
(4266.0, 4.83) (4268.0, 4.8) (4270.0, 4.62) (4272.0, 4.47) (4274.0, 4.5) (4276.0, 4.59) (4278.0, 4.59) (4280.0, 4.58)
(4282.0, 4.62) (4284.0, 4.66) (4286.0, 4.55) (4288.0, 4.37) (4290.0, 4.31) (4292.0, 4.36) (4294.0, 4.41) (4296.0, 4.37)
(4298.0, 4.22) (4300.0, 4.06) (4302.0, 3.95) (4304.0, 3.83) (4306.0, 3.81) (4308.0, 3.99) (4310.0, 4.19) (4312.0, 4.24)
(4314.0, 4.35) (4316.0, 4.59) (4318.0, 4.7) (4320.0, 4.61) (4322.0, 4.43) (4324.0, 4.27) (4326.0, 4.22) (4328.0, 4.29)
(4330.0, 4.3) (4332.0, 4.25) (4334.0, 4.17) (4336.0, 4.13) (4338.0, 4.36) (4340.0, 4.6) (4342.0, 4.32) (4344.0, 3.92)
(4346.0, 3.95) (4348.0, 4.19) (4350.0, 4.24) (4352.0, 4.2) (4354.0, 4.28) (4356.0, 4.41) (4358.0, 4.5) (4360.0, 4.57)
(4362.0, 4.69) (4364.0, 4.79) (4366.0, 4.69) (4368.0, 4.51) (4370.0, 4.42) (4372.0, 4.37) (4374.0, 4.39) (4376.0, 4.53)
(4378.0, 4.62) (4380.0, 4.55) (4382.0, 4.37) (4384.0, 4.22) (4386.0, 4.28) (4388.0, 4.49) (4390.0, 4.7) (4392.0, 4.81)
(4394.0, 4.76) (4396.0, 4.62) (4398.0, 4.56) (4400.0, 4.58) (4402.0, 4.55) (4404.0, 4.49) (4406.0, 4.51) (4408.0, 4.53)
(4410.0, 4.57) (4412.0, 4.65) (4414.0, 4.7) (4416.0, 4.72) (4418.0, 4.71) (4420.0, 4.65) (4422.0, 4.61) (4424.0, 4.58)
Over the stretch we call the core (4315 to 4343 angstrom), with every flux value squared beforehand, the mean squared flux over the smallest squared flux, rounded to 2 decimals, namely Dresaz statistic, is 1.12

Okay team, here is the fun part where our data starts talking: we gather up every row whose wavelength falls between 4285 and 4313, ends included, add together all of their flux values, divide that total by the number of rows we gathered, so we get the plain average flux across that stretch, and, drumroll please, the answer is 4.19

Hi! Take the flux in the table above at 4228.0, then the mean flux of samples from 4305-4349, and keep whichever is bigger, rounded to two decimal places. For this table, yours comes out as 4.53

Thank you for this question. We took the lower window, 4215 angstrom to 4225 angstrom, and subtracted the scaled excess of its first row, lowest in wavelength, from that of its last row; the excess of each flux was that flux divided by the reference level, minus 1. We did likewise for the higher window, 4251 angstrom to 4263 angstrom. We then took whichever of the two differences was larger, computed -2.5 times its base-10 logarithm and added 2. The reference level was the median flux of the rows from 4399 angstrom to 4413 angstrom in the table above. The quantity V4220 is 5.6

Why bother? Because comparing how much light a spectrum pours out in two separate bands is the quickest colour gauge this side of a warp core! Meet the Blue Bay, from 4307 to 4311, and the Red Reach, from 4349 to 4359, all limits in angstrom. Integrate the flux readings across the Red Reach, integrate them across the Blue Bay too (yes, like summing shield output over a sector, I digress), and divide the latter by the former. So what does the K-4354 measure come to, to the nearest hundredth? 0.38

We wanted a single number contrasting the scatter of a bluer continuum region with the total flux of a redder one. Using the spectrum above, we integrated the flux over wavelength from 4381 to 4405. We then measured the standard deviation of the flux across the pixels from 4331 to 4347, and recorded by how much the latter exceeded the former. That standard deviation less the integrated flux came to -109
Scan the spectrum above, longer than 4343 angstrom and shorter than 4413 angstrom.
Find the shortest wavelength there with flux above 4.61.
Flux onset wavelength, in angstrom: 4362.0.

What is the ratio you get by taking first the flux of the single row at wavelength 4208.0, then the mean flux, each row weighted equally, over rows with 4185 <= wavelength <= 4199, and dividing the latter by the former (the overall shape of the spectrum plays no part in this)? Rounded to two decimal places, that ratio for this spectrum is 0.90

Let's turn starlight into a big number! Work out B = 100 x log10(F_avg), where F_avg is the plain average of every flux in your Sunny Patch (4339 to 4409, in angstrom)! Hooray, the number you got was 65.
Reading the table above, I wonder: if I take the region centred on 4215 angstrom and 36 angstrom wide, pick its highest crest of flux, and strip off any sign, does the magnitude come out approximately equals 5.06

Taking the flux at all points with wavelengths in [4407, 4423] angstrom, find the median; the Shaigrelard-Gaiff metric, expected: 4.65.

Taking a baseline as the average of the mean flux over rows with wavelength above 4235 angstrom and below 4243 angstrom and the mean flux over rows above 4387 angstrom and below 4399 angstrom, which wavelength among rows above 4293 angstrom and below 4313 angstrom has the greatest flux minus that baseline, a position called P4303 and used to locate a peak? 4294.0 angstrom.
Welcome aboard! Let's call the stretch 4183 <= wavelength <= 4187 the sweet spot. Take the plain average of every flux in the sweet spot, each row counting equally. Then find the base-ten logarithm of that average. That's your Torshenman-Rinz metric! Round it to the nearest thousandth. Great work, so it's 0.659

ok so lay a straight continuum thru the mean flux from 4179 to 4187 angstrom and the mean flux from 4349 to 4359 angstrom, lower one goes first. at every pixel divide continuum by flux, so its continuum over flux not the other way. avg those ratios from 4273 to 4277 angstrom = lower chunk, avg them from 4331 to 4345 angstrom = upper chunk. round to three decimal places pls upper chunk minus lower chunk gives 0.053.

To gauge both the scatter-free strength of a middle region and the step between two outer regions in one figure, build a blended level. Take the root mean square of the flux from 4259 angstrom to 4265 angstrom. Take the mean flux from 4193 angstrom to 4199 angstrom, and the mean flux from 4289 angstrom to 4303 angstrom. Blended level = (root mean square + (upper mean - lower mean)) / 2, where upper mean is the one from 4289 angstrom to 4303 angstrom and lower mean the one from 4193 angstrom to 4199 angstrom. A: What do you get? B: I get 2.23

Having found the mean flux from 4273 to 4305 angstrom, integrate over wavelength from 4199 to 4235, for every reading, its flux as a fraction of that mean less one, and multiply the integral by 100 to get 301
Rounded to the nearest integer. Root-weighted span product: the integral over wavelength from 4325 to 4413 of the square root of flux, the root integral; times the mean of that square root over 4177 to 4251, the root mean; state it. 399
